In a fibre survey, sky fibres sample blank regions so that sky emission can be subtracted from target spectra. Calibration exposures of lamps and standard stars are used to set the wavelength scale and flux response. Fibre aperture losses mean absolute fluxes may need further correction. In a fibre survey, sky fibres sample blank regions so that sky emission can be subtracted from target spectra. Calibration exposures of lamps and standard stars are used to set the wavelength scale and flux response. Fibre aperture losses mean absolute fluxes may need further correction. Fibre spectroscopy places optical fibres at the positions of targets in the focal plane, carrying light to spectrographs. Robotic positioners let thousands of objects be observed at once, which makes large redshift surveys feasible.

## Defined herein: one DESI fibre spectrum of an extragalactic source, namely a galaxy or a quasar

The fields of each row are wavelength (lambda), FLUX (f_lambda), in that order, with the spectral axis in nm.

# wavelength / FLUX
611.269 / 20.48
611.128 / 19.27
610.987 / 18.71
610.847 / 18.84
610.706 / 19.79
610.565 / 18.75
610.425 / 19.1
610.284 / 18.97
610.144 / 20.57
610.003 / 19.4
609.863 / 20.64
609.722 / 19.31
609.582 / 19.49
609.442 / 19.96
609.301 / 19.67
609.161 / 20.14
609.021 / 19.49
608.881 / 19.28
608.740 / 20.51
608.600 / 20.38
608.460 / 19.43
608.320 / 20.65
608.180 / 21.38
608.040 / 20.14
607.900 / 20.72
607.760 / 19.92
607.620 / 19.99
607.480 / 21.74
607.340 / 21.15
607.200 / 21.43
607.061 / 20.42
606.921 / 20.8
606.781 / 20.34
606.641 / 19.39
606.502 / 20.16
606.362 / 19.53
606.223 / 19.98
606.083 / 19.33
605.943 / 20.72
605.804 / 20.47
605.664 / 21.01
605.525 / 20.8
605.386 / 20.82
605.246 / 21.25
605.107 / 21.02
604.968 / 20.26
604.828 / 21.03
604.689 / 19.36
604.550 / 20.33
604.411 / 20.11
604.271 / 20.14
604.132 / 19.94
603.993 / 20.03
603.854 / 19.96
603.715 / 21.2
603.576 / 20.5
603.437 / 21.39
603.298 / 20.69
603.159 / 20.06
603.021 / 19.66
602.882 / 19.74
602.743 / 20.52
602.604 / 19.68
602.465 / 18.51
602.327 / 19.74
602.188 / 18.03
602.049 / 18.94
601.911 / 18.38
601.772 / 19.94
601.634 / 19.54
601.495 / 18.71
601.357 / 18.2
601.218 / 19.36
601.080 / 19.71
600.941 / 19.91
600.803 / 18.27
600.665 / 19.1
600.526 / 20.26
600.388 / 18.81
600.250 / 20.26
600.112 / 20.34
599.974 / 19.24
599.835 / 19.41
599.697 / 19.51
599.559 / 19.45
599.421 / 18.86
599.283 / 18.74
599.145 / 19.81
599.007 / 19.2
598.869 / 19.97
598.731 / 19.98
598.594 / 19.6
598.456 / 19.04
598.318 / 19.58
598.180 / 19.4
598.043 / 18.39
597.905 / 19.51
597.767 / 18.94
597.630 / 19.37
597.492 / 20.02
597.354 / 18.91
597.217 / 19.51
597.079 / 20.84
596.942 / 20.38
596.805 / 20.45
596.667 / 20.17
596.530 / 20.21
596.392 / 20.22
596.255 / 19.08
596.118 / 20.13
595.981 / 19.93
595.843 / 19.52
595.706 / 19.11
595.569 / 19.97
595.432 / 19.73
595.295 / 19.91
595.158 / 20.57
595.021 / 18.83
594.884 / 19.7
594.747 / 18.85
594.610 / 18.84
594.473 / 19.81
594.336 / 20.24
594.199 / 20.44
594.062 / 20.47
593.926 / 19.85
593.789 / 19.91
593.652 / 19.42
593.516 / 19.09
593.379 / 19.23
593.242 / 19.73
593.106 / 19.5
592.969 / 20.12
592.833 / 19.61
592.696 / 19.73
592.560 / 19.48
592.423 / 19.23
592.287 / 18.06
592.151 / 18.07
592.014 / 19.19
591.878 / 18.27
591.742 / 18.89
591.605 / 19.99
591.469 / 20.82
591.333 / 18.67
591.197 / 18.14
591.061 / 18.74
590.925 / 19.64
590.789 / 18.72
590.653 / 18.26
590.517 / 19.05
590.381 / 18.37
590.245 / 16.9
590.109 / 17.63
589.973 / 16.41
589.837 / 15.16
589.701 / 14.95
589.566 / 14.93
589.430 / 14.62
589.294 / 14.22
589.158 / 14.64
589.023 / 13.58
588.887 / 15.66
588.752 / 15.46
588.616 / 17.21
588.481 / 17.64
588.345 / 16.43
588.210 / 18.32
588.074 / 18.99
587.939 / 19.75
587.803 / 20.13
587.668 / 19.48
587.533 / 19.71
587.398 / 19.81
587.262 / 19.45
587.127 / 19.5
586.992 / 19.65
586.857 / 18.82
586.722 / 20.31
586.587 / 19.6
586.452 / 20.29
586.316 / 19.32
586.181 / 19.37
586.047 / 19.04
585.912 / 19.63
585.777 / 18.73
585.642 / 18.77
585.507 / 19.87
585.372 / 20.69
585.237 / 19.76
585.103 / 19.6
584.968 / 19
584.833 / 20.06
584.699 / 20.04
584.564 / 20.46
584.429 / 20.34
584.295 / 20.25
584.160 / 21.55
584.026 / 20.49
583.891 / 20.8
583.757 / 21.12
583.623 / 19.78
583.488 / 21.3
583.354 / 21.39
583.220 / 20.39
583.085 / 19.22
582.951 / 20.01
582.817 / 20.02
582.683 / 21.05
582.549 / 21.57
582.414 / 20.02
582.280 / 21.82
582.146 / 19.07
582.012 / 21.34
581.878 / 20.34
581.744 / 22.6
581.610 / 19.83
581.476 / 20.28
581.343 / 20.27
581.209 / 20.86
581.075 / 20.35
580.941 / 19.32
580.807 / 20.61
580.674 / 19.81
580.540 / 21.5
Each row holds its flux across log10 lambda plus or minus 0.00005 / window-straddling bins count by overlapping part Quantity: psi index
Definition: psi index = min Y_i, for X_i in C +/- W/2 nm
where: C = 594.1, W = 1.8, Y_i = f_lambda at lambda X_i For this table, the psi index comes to 18.84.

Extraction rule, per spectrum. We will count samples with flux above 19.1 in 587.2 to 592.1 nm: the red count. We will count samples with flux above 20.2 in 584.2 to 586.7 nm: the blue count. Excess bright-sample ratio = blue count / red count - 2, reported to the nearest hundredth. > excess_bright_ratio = -1.50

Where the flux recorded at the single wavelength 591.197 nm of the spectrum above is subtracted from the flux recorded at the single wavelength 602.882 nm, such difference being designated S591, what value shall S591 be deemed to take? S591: 1.6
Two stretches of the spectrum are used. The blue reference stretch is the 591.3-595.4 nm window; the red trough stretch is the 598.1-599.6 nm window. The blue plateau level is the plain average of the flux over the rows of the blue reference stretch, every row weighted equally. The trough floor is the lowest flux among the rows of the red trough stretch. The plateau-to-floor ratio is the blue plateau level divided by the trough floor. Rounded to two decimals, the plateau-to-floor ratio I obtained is 1.04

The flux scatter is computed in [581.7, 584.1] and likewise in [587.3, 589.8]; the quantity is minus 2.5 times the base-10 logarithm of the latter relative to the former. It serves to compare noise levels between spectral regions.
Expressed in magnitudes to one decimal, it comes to -1.0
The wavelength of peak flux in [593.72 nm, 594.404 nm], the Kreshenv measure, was 594.062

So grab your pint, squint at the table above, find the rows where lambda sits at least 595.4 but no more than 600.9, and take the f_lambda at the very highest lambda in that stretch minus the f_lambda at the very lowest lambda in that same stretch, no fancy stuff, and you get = -1.5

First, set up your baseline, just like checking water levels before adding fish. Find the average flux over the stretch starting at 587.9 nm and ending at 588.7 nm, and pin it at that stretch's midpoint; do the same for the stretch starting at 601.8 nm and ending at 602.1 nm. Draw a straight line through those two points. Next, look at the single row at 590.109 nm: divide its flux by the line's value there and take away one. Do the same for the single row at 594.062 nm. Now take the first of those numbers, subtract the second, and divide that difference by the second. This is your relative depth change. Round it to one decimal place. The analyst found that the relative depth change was -1.2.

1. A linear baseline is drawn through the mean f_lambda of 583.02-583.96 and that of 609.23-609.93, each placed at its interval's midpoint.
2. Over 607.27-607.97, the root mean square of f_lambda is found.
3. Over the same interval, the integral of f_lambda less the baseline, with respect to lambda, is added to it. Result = 21.3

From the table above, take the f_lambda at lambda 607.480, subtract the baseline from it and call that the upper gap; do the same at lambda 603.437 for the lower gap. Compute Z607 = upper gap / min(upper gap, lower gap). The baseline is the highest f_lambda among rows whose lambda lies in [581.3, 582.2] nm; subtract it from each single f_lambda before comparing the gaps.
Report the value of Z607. 0.71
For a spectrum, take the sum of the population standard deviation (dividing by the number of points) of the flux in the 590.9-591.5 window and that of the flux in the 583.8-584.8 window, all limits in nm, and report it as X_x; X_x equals 1.40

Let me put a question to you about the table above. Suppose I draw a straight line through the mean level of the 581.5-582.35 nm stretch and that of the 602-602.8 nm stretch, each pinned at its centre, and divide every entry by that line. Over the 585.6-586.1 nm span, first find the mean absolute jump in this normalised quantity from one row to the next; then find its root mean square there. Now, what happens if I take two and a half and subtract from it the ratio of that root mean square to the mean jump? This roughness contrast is -35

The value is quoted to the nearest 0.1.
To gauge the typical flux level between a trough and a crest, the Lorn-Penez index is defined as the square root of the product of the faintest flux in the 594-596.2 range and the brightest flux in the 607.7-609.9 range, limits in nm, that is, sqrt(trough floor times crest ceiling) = 20.1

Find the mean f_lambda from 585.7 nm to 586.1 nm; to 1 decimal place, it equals 19.1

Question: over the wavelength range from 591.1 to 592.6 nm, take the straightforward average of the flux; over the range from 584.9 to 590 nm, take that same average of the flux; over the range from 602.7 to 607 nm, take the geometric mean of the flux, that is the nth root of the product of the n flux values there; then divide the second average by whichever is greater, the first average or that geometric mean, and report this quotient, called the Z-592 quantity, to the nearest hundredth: 0.89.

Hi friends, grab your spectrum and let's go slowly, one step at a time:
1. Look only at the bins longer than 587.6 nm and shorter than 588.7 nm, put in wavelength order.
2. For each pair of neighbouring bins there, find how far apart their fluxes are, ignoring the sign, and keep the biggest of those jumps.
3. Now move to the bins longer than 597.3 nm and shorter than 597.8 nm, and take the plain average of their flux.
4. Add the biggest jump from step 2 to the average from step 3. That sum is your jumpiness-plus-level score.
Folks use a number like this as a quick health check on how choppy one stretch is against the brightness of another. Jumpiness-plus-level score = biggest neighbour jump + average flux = 21.2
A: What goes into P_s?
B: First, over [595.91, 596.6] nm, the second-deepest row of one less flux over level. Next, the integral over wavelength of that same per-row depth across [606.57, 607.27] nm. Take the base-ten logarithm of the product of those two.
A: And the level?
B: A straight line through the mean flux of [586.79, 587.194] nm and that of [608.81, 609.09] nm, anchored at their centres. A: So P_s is -2.9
